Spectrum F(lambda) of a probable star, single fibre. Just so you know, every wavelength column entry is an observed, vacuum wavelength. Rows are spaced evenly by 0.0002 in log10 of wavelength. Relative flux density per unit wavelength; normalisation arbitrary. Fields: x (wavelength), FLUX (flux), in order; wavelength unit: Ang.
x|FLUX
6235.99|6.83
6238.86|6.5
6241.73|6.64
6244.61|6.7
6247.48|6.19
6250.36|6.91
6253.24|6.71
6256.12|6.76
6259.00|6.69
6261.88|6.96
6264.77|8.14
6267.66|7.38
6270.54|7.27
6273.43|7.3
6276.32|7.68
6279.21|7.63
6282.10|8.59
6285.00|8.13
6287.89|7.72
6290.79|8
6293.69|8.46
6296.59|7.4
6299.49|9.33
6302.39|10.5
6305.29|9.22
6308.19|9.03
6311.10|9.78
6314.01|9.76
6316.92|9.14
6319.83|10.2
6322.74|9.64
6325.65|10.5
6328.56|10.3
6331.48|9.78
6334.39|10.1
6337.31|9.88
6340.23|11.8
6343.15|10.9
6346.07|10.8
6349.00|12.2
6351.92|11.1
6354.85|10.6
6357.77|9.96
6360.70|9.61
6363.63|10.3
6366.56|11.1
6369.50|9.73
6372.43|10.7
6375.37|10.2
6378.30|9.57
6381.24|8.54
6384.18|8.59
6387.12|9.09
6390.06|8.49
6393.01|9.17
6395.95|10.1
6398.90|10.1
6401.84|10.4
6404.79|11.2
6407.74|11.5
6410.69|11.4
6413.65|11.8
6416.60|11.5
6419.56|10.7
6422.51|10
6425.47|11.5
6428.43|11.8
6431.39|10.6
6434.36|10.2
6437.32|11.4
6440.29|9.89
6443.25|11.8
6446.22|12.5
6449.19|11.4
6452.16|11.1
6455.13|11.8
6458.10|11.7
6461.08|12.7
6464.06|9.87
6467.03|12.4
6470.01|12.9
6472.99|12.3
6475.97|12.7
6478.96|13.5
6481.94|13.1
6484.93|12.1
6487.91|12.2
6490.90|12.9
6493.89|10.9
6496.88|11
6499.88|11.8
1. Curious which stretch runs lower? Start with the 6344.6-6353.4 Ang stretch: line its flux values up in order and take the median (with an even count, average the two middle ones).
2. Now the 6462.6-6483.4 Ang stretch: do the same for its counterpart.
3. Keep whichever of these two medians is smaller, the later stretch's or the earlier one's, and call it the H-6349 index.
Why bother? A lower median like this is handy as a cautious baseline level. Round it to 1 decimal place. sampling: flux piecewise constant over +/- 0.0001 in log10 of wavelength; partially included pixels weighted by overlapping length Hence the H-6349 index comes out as 11.1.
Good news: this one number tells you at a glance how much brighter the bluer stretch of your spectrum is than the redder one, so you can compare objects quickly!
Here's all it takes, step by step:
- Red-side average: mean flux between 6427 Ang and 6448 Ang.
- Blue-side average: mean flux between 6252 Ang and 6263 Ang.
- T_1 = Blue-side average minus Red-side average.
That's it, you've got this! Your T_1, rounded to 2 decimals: -4.39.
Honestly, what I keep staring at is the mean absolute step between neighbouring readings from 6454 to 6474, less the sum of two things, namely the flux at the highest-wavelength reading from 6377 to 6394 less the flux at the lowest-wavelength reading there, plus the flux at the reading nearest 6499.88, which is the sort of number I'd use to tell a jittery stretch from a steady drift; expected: -10.1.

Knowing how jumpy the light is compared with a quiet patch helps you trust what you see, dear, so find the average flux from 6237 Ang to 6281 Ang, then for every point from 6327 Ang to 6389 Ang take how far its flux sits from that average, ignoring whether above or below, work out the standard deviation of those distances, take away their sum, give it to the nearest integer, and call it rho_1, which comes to -66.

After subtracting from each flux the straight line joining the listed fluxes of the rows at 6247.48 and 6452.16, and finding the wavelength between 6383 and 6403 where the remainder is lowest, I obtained 6390.06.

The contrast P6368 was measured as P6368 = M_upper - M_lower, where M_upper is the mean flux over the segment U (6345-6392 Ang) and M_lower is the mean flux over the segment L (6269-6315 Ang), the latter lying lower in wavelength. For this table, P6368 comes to 1.5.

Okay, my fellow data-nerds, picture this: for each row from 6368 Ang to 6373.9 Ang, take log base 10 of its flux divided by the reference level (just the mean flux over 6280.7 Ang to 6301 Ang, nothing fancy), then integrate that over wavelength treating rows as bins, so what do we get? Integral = 0.55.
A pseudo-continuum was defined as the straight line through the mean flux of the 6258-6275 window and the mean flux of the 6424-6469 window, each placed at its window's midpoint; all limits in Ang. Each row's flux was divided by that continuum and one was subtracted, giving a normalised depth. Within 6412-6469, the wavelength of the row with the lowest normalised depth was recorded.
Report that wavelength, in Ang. 6464.06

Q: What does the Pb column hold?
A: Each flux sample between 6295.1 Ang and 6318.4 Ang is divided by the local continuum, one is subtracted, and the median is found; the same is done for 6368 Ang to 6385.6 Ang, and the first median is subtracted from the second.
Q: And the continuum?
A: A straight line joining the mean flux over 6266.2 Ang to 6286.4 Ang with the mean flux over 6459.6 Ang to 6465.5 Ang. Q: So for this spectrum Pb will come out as -0.12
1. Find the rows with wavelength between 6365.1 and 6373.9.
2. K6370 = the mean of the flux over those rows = 10.5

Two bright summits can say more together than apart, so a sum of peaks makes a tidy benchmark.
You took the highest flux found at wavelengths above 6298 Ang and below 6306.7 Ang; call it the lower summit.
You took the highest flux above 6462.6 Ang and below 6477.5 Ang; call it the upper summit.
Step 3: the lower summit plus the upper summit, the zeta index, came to 23.4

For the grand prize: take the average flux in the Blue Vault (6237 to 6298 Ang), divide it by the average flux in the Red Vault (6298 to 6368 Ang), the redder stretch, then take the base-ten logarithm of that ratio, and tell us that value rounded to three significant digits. -0.145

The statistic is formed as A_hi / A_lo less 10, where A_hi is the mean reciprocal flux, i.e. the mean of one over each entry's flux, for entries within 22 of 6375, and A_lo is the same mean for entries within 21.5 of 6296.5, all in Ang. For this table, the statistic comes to -9.11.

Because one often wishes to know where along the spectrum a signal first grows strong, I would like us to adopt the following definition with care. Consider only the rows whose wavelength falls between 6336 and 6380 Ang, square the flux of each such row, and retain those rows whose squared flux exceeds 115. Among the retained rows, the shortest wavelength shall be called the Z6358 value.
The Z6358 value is 6340.23 Ang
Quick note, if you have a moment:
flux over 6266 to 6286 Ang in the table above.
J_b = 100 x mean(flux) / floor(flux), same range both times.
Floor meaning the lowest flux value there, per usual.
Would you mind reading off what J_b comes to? 106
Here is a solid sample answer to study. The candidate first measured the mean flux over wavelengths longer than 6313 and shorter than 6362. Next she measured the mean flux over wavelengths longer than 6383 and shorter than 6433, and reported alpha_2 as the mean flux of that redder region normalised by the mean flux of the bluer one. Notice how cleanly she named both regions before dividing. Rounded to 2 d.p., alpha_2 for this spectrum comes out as 1.01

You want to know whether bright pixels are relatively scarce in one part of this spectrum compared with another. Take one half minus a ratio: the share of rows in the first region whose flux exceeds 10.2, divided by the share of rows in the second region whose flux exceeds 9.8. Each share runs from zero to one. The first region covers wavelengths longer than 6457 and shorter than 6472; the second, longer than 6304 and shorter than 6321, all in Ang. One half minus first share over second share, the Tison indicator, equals -4.3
